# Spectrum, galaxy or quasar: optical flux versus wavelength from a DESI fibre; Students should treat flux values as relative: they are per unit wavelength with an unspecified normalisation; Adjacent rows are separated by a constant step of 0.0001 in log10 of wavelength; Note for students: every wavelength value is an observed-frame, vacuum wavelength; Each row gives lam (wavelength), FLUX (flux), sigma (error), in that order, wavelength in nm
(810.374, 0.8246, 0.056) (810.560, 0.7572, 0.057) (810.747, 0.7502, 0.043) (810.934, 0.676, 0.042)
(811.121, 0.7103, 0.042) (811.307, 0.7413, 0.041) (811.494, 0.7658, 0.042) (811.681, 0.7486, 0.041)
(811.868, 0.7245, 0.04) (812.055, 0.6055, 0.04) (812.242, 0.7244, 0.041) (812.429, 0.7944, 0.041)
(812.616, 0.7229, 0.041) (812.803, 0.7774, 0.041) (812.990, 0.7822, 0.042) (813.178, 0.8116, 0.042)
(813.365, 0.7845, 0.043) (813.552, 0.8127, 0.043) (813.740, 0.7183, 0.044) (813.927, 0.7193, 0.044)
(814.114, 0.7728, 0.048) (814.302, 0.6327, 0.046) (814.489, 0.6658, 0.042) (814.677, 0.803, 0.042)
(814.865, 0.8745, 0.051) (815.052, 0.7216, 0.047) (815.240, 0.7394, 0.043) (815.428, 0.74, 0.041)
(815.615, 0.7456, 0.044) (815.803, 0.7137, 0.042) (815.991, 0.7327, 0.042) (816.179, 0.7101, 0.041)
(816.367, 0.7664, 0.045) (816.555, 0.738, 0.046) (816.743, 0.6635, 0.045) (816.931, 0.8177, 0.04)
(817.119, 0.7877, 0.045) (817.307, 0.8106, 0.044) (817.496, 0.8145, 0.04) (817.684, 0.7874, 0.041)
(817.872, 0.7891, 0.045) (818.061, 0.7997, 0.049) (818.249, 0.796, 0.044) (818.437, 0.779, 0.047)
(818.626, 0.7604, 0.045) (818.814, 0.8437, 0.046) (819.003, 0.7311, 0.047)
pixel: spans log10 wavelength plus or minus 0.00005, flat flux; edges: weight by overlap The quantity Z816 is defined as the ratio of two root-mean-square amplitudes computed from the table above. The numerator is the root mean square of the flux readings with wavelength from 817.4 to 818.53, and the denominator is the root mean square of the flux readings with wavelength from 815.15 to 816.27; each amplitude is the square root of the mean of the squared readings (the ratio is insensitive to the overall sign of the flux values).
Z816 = 1.09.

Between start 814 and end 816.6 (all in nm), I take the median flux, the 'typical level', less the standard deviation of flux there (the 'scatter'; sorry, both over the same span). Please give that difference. 0.68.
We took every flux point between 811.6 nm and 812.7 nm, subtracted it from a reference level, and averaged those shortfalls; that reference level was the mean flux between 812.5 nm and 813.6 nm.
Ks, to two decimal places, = 0.06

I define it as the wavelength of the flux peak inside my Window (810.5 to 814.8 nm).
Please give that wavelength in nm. 813.552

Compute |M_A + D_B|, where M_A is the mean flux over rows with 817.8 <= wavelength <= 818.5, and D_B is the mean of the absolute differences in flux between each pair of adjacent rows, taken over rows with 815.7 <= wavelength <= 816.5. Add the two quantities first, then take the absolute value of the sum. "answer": 0.824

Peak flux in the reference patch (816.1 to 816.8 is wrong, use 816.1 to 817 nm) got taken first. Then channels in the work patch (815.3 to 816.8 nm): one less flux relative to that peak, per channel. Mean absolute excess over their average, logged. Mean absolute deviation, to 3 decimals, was 0.028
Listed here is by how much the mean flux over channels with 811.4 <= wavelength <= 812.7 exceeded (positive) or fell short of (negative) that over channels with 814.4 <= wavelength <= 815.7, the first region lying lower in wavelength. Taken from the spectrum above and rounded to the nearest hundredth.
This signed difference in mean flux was -0.03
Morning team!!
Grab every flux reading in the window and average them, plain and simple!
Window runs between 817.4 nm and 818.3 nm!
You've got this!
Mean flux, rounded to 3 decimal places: 0.797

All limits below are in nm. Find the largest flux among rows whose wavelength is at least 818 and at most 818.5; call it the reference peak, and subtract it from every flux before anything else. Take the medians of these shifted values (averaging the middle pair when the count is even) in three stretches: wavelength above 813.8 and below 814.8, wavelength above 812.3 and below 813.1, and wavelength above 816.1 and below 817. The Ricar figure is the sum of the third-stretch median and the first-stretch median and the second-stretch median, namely -0.162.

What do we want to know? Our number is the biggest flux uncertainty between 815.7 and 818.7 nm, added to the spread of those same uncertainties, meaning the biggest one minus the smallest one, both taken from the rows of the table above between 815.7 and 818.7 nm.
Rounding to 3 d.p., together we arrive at 0.058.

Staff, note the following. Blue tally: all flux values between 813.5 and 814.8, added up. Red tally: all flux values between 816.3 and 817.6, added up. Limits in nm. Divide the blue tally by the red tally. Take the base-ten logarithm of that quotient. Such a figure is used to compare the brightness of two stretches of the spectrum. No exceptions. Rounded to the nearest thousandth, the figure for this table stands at -0.023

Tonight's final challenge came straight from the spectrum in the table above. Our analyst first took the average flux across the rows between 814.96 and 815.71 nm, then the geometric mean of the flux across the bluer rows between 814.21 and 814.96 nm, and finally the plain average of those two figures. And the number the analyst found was 0.737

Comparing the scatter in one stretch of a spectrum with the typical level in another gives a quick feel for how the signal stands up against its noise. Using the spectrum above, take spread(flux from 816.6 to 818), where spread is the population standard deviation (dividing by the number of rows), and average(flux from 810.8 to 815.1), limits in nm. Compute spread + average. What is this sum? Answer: 0.793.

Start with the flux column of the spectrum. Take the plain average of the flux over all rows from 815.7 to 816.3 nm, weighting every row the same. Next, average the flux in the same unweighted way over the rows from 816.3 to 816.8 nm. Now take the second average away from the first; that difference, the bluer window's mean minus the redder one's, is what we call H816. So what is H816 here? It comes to -0.004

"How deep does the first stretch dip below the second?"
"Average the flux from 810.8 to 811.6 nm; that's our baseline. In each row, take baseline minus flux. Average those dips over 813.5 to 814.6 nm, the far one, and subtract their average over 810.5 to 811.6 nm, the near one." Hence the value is 0.01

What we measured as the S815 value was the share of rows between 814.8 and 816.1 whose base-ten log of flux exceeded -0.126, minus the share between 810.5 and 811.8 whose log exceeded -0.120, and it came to 0.0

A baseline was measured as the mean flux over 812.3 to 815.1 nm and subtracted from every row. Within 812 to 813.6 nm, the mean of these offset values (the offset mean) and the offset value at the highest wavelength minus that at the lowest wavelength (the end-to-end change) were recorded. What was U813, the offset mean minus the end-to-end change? -0.21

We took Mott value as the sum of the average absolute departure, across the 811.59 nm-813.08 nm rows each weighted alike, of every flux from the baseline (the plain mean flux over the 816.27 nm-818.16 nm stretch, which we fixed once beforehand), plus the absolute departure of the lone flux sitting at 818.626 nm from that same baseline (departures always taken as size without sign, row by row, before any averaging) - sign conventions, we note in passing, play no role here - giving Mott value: 0.065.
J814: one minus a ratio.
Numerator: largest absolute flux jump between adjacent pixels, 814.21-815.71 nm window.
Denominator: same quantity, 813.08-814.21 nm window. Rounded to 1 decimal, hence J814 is -0.6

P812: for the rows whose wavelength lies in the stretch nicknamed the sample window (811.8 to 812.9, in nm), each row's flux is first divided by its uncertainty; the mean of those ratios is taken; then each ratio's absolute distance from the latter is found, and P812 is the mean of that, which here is 1.00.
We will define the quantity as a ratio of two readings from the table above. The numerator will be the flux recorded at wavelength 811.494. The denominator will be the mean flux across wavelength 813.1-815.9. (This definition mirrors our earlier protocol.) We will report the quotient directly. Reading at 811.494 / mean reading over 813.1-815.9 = 1.02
